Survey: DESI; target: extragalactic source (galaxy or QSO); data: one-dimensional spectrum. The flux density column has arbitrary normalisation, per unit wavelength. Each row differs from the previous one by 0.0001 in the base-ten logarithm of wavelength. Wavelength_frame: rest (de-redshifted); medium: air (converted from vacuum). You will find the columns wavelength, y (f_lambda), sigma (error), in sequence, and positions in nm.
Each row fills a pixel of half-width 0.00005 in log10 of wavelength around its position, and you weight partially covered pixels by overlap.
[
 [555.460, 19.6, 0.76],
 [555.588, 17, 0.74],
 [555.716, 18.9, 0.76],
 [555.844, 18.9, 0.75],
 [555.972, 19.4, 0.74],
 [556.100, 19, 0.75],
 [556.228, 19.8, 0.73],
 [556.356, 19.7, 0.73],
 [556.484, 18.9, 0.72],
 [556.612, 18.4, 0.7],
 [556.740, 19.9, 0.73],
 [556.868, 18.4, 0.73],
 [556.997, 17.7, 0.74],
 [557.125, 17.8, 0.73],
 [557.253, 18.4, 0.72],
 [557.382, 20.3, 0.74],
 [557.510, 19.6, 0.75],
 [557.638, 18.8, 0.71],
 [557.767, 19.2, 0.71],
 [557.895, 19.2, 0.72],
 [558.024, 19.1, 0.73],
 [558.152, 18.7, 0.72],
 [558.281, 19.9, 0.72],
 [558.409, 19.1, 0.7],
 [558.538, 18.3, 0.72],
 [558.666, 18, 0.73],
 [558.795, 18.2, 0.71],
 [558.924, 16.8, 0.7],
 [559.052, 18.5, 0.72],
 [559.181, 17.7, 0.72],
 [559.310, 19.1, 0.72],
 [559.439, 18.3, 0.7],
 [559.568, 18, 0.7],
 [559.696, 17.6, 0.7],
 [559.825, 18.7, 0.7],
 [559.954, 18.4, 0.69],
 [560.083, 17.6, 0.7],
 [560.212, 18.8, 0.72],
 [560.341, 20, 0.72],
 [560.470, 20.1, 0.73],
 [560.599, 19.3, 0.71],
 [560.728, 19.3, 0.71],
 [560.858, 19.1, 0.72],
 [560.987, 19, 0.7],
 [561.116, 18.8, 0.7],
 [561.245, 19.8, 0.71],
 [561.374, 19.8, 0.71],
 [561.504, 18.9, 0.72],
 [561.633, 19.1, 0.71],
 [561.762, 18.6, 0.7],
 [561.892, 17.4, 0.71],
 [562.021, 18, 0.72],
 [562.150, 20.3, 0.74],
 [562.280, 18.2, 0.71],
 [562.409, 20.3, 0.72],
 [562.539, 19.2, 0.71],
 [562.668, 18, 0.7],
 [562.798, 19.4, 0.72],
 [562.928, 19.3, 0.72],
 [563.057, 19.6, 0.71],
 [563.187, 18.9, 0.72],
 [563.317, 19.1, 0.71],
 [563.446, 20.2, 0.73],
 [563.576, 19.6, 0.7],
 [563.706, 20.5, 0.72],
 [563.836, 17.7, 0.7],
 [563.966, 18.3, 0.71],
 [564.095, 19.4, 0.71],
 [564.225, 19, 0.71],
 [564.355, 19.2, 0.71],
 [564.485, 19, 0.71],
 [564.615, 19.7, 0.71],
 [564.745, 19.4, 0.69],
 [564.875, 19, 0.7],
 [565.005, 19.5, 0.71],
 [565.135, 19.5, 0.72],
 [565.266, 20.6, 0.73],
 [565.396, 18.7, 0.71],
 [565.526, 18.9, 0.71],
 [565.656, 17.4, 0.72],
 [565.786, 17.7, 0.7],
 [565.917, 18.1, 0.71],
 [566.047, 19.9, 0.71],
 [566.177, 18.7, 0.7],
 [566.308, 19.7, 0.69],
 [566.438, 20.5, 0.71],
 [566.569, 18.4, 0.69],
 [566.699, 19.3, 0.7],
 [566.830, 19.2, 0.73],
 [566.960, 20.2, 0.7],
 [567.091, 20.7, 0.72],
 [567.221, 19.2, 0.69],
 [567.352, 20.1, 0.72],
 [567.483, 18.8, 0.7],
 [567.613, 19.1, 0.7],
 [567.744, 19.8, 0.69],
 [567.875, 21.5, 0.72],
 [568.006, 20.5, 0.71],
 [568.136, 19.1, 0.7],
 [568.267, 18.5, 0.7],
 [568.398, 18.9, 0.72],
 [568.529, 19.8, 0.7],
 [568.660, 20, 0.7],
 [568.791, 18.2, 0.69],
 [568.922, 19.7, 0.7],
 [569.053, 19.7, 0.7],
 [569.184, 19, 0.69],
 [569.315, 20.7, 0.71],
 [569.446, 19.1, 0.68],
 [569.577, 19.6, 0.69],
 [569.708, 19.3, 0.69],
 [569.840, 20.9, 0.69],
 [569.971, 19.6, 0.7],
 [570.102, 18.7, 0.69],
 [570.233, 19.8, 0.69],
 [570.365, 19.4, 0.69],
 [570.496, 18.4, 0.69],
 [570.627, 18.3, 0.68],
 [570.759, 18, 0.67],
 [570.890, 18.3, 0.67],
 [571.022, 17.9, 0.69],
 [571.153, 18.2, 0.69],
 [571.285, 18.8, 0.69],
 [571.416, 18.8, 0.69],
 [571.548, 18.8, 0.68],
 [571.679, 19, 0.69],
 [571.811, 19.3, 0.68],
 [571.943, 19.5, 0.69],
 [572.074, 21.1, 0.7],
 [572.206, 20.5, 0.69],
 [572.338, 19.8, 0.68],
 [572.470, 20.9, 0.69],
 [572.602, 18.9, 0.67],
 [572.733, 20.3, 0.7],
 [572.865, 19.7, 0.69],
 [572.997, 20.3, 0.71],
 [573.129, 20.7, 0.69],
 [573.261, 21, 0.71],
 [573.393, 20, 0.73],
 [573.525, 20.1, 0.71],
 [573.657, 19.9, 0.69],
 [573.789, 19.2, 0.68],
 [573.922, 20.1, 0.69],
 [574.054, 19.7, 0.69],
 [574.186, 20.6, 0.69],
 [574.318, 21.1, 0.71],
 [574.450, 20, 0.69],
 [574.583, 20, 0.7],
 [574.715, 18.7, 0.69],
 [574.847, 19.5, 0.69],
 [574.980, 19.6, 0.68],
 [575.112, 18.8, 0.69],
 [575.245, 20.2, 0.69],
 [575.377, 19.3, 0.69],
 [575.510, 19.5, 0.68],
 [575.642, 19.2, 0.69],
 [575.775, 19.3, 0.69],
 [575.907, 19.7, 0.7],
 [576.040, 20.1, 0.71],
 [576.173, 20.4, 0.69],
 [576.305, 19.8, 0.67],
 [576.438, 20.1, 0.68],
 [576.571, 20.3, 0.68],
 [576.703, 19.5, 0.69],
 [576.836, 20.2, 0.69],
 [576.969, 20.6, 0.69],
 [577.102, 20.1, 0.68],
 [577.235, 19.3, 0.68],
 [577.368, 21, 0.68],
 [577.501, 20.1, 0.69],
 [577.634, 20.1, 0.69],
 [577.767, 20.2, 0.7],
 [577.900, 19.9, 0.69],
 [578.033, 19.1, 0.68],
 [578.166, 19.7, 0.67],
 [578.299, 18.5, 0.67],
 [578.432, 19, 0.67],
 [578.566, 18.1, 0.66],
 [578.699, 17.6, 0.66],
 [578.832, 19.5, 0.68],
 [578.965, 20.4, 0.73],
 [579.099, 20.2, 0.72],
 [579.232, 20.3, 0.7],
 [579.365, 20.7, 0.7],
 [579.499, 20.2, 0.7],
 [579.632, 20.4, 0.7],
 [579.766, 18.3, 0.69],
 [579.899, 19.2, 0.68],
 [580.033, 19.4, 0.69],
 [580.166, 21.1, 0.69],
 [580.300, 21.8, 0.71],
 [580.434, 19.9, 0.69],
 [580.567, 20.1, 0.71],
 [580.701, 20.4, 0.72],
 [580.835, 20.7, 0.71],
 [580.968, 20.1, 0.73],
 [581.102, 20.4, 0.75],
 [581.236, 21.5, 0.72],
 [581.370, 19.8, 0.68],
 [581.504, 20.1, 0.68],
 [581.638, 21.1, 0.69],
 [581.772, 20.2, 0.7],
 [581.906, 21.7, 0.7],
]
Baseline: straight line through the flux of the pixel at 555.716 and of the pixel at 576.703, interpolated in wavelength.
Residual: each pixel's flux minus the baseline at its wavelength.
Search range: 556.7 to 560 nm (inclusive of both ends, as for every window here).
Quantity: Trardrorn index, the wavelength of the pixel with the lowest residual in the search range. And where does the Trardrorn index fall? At 558.924 nm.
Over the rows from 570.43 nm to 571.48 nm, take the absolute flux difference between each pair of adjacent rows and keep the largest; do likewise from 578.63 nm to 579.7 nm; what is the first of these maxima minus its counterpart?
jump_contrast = -1.3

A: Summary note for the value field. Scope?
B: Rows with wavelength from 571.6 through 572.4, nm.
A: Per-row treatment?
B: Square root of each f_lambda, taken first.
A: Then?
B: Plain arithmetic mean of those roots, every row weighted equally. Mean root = 4.46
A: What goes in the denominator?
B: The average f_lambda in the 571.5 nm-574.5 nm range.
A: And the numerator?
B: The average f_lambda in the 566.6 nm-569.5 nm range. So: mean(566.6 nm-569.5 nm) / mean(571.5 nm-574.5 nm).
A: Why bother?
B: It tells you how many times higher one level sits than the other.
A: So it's 0.98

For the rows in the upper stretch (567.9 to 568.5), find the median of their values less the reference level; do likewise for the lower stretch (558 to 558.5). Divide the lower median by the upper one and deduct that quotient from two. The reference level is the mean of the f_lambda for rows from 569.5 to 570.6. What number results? 1.2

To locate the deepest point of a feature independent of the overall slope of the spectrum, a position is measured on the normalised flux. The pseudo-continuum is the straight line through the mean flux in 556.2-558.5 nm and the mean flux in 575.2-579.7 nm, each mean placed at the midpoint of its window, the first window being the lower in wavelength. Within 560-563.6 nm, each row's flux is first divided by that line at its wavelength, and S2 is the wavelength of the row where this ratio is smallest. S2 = 561.892 nm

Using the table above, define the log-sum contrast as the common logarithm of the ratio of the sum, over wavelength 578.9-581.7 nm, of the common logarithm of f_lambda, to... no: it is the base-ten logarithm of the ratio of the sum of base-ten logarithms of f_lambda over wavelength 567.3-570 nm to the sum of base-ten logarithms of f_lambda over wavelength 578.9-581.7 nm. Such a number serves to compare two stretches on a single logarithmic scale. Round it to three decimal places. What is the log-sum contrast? -0.005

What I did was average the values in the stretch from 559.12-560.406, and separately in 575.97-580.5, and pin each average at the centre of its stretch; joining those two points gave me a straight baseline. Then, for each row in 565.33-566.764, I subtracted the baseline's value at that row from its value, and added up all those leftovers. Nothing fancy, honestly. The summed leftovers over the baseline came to -1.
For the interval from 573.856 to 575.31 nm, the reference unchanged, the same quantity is 3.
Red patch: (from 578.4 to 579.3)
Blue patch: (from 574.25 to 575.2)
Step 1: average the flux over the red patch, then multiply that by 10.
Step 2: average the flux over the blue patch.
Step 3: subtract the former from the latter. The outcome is -173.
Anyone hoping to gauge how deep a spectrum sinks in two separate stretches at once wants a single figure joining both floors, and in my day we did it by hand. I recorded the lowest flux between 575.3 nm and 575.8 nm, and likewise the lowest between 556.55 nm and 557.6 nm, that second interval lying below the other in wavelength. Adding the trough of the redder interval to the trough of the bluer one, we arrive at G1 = 36.9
